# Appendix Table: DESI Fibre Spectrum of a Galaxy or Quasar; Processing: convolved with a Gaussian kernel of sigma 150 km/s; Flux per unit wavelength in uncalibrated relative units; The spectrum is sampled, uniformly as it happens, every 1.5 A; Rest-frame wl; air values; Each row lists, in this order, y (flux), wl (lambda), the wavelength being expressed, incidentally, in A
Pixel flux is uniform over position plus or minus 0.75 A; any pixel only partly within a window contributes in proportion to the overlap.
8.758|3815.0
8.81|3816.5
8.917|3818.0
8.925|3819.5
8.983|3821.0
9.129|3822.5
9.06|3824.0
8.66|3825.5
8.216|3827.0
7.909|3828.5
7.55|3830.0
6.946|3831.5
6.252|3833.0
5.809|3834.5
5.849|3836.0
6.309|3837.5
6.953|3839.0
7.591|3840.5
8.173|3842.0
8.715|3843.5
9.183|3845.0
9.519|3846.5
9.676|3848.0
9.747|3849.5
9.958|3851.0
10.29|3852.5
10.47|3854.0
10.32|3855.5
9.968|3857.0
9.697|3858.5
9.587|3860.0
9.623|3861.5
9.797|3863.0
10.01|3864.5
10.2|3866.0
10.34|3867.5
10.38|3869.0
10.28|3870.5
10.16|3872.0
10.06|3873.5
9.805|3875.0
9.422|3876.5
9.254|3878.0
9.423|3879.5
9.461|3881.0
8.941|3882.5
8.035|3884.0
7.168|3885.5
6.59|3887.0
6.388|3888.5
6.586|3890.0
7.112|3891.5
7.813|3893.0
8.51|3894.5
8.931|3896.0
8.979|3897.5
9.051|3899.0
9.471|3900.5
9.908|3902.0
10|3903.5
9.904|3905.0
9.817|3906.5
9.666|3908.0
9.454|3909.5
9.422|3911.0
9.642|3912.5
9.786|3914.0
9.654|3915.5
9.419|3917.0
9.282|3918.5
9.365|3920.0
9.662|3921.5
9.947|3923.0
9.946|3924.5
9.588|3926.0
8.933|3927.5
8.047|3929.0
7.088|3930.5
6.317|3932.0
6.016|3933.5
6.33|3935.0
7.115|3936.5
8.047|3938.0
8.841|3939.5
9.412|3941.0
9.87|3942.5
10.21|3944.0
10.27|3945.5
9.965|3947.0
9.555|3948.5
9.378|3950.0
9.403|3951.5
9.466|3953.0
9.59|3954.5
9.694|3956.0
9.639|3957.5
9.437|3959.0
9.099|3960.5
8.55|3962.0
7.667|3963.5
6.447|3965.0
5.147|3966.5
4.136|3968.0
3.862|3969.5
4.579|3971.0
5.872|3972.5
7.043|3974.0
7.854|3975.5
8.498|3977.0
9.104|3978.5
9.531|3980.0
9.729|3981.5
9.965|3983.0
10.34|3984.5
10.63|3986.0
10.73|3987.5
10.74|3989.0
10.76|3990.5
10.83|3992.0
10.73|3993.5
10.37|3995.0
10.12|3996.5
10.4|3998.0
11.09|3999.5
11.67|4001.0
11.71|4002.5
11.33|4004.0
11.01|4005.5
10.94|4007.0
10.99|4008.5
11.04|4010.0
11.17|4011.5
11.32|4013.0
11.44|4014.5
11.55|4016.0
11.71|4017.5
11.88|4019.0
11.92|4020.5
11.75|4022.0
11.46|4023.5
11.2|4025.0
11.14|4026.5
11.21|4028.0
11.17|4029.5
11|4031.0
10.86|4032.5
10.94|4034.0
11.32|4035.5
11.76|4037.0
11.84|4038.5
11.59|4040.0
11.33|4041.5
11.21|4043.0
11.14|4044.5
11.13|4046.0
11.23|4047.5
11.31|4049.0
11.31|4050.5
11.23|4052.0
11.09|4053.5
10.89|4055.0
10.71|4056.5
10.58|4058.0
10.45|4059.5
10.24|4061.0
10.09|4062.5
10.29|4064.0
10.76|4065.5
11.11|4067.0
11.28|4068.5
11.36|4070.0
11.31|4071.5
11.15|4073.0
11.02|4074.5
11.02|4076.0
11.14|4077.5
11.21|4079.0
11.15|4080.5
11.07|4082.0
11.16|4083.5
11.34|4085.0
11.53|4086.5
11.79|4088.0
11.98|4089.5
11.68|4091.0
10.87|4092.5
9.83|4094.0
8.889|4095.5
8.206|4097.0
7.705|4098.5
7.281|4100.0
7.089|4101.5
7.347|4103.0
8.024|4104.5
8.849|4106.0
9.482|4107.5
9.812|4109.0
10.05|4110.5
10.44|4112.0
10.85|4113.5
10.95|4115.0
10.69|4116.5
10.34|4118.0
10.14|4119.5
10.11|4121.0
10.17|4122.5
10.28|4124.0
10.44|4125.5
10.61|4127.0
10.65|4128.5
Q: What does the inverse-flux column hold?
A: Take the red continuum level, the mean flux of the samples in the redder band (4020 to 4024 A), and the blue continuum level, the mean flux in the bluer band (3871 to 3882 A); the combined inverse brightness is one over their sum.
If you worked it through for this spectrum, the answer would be 0.047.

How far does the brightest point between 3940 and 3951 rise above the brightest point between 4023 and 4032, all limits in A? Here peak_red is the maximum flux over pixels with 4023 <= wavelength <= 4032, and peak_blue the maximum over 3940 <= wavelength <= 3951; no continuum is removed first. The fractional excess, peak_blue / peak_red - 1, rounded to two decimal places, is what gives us -0.10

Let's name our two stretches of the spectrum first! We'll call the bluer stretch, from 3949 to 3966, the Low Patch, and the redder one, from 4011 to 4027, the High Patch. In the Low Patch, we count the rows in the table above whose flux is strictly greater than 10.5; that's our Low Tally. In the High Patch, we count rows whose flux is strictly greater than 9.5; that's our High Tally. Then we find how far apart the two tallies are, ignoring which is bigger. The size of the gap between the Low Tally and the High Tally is 11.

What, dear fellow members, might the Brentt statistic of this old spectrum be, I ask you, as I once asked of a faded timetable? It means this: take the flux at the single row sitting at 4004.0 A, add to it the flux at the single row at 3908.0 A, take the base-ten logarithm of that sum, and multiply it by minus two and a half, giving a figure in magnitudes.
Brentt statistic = -3.31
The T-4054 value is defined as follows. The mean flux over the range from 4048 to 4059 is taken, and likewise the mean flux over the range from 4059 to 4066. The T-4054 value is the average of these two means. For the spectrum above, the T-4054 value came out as 10.7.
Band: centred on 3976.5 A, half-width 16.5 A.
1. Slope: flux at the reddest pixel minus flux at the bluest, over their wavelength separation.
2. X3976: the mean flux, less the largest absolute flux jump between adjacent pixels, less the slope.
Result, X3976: 6.9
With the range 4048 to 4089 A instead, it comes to 10.5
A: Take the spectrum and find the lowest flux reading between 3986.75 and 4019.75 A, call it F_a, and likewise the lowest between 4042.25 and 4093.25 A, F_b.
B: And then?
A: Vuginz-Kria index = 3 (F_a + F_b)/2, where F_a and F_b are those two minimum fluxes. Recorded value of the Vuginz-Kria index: 30.3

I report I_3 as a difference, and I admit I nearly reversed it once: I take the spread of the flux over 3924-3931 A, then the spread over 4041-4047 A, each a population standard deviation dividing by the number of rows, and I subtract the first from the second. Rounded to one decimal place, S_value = -1.0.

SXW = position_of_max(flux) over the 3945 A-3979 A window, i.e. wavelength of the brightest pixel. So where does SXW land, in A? 3945.5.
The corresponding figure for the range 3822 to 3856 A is 3854.0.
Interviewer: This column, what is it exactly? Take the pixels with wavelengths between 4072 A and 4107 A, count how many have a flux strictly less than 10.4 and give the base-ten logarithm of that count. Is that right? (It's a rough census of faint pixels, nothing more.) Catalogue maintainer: 0.95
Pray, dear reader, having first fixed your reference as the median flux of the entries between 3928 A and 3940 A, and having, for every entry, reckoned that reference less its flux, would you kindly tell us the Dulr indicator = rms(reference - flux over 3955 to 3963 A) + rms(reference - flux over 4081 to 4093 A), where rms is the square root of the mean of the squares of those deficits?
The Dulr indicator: 7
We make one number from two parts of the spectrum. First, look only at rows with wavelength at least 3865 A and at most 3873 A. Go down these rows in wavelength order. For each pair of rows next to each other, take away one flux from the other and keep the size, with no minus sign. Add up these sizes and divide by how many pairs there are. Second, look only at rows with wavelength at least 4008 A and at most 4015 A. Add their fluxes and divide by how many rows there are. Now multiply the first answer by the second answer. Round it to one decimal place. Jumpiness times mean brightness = 1.1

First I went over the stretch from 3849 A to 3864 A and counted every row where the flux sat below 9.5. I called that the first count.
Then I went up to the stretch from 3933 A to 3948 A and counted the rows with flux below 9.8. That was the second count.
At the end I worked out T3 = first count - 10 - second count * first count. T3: -10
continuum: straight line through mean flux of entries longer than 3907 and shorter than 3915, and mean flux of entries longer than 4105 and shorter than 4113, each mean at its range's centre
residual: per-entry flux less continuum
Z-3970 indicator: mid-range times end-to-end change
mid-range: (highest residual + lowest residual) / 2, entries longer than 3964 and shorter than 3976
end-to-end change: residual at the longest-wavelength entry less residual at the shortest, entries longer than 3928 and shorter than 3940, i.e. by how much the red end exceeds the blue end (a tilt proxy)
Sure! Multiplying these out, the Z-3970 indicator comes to -3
